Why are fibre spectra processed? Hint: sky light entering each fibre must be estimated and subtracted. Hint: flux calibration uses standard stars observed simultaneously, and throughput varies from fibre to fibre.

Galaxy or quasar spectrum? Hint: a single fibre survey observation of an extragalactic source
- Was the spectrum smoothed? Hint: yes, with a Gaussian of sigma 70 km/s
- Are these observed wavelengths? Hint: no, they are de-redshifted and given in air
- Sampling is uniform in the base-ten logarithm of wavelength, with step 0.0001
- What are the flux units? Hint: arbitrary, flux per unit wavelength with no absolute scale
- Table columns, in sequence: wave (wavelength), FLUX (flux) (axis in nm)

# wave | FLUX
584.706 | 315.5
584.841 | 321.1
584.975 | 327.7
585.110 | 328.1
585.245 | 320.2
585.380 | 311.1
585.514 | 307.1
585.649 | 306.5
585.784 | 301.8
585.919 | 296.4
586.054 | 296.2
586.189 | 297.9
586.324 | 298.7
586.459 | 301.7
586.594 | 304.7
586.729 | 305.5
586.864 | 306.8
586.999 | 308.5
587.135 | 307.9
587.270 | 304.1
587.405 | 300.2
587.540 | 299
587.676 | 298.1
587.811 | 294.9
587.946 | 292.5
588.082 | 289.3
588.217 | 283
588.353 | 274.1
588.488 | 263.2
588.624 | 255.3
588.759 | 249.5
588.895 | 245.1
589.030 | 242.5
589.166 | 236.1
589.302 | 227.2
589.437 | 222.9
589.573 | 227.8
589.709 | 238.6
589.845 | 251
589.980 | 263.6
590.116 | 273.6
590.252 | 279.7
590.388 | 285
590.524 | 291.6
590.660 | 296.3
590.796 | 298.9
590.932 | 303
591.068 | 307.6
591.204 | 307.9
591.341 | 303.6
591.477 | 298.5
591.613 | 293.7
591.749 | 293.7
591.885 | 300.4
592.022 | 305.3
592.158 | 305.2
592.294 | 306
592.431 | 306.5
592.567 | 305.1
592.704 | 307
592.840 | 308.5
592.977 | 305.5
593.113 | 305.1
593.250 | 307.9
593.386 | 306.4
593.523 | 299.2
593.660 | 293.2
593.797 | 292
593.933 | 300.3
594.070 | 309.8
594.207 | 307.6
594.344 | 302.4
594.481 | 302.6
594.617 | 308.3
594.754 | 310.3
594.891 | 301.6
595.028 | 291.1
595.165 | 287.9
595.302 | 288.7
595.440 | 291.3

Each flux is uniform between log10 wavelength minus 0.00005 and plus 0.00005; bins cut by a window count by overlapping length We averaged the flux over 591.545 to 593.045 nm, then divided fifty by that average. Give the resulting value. 0.1648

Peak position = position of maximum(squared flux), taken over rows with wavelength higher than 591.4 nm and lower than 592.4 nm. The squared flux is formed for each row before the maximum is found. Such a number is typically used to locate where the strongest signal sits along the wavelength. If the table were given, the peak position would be 592.294 nm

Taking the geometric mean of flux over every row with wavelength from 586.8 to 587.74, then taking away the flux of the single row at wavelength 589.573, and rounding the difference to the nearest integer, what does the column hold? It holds 76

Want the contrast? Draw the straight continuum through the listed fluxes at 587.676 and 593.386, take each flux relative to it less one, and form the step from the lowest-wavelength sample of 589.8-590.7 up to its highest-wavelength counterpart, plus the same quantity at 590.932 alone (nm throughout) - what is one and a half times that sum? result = 0.22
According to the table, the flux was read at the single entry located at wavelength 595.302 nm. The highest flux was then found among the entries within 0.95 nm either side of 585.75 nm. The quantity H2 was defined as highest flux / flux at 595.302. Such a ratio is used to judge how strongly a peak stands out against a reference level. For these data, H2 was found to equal 1.14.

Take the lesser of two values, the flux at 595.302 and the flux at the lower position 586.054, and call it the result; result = 289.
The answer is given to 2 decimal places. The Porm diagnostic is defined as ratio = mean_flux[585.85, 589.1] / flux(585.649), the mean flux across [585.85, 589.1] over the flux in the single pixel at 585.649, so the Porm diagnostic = 0.94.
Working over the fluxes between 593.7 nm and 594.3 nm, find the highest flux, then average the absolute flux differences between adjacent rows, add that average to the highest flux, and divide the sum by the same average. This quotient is 47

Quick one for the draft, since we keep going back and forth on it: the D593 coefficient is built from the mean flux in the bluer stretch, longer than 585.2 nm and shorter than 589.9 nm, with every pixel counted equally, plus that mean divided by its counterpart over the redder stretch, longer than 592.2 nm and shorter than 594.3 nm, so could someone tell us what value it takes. 283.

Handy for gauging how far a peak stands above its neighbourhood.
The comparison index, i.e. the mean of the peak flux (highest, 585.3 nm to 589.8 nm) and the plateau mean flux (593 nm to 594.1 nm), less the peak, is -4.7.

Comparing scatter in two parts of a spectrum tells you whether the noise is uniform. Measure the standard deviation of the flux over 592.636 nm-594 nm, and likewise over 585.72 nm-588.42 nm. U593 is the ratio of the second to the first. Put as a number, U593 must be 1.4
